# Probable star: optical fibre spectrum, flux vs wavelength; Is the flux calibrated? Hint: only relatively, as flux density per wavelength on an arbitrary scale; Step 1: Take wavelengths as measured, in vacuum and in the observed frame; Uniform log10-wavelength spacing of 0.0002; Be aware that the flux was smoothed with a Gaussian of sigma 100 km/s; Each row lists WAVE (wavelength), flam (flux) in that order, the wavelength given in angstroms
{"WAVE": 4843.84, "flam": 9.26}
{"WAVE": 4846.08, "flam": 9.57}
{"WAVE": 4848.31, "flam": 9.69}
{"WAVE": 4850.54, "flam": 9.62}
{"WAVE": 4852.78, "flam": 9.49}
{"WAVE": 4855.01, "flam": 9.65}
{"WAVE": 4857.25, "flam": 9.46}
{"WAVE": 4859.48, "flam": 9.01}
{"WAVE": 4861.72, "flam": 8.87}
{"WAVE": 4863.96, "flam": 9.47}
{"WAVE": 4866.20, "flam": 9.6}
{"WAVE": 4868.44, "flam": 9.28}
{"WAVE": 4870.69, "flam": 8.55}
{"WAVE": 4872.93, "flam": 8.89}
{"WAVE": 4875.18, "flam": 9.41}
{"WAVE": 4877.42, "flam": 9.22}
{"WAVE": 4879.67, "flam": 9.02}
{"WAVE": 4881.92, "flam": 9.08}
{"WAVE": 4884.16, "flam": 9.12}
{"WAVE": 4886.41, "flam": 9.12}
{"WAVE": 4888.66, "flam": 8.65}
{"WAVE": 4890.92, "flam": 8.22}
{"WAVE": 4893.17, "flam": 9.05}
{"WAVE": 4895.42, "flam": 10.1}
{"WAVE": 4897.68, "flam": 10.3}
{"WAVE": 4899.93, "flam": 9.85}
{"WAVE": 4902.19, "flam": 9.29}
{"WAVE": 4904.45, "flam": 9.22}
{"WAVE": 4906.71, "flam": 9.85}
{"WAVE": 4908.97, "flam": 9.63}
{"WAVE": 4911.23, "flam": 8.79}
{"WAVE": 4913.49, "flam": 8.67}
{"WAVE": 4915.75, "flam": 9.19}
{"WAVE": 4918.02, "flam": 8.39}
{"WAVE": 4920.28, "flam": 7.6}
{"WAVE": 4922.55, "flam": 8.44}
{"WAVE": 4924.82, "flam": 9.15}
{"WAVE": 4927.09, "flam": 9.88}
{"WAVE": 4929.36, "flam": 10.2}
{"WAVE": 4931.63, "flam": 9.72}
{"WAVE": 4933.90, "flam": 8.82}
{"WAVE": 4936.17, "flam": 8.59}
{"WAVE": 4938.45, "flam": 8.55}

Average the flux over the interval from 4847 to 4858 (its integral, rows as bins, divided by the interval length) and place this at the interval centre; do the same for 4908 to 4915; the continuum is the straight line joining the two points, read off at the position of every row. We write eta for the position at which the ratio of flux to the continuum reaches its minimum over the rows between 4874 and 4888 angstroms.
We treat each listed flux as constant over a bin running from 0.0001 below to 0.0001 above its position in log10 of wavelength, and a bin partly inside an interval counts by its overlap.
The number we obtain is 4879.67 angstroms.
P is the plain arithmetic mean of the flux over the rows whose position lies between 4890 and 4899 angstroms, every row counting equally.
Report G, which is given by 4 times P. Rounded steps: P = 9.42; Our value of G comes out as 37.7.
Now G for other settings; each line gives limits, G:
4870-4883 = 36.1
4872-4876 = 36.6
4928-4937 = 37.3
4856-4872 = 36.7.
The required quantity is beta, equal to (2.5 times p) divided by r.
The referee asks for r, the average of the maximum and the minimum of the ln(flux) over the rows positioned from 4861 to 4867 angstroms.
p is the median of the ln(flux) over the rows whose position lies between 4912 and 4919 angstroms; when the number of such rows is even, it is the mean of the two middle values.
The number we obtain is 2.43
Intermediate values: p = 2.16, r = 2.22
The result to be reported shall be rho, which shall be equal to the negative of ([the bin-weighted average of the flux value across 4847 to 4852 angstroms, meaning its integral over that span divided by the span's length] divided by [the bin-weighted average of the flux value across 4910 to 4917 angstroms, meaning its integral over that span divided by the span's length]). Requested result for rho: -1.08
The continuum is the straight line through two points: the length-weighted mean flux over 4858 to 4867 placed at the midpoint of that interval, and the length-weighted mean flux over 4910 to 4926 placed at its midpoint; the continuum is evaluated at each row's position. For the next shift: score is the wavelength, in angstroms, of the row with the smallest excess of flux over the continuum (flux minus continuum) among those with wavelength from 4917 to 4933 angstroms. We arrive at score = 4920.28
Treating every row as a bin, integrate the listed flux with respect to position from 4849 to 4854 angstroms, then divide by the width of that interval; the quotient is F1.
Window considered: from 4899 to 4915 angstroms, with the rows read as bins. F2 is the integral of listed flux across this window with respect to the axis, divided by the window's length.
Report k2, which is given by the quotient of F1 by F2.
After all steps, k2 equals 1.03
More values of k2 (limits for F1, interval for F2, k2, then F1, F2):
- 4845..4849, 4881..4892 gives 1.09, 9.63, 8.84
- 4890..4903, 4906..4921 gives 1.07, 9.50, 8.89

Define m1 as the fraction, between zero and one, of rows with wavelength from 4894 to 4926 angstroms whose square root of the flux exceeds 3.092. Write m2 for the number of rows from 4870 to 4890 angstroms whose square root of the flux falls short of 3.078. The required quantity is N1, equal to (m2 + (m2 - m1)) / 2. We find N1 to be 8.8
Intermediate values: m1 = 0.357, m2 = 9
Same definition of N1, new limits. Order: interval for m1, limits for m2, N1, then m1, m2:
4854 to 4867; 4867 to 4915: 15.8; 0.333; 16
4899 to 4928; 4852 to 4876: 7.8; 0.308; 8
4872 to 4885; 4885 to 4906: 6.0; 0.000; 6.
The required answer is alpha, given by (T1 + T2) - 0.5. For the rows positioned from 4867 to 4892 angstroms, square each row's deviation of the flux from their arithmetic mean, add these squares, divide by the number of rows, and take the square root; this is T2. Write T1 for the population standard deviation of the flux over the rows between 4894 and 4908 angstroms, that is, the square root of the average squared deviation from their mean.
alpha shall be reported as 0.23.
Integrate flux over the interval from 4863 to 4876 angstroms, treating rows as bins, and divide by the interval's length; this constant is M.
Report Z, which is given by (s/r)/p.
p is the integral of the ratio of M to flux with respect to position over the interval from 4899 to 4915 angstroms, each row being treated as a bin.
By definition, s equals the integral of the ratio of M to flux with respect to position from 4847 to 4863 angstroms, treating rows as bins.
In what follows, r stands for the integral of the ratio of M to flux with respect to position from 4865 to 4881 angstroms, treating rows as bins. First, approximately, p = 15.8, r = 16.1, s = 15.7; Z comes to 0.062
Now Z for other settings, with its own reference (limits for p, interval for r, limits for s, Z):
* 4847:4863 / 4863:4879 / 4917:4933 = 0.065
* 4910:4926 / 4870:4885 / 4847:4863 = 0.060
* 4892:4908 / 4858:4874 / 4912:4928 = 0.069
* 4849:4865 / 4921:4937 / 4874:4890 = 0.064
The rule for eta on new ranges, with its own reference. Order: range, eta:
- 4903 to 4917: 4913.49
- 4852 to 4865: 4861.72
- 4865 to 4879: 4870.69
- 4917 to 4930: 4920.28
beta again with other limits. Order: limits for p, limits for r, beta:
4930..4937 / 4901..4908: 2.41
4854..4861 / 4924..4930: 2.48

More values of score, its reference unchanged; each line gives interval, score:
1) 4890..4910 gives 4890.92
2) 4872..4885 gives 4872.93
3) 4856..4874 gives 4870.69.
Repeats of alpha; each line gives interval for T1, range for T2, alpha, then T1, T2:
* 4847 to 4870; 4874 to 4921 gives 0.38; 0.26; 0.62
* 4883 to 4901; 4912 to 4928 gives 0.85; 0.68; 0.67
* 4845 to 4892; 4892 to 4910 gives 0.30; 0.39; 0.42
